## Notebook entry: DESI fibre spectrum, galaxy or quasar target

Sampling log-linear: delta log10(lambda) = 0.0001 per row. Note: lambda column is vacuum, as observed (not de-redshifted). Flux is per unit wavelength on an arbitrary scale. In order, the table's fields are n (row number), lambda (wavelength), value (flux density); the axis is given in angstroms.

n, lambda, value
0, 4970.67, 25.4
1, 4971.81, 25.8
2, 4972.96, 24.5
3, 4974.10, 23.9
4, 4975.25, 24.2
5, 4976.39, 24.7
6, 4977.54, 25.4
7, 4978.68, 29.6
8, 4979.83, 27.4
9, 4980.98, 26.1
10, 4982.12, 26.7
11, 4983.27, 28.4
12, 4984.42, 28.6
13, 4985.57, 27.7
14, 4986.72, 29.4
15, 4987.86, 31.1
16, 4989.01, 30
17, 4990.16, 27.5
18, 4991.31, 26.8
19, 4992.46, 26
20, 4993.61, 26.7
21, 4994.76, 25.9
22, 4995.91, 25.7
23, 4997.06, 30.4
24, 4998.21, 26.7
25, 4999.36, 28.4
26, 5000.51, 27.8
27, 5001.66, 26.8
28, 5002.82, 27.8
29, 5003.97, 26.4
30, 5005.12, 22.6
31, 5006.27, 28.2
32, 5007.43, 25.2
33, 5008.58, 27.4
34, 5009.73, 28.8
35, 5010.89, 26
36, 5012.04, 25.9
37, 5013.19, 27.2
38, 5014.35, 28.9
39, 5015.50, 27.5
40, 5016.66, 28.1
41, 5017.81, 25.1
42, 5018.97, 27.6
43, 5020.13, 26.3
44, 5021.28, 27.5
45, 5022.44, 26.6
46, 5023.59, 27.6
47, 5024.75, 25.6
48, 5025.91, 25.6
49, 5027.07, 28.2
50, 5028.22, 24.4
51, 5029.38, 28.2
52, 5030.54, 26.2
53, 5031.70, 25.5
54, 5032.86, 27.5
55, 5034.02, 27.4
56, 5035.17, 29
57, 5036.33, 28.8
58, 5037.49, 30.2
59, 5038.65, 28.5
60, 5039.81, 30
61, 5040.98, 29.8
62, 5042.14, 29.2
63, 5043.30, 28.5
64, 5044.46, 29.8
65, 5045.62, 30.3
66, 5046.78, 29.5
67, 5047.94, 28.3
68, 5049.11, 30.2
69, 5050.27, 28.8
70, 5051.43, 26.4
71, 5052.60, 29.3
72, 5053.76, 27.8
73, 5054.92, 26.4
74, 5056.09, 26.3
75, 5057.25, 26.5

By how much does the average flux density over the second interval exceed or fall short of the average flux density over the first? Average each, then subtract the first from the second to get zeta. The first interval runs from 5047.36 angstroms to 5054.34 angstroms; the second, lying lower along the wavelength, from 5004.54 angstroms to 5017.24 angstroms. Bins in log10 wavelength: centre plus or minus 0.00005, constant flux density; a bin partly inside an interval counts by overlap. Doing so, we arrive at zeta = -1.6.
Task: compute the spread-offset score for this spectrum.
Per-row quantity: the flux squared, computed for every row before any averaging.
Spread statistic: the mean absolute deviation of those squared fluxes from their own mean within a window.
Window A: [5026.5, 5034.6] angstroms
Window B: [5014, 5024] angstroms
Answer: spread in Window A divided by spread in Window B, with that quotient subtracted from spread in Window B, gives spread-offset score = 43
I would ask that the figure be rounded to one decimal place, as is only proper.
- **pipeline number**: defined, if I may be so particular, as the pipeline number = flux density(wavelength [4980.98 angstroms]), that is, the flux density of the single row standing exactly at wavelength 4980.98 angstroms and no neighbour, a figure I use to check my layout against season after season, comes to 26.1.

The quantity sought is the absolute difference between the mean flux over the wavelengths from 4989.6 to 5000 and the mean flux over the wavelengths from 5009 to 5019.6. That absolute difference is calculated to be 0.1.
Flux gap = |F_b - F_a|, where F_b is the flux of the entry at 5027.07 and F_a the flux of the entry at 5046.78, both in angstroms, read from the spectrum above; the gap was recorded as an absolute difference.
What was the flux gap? 1.3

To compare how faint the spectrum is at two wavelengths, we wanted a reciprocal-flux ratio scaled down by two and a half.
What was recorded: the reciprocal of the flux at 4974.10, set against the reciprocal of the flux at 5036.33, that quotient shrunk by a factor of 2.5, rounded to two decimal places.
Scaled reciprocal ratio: 0.48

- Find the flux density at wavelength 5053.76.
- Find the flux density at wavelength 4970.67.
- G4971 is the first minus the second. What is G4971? 2.4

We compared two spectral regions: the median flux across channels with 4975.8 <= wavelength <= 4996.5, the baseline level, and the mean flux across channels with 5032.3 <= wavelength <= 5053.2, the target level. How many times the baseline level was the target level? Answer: 1.07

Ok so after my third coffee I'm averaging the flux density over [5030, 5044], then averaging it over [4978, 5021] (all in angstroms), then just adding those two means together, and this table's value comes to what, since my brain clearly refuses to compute 55.8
